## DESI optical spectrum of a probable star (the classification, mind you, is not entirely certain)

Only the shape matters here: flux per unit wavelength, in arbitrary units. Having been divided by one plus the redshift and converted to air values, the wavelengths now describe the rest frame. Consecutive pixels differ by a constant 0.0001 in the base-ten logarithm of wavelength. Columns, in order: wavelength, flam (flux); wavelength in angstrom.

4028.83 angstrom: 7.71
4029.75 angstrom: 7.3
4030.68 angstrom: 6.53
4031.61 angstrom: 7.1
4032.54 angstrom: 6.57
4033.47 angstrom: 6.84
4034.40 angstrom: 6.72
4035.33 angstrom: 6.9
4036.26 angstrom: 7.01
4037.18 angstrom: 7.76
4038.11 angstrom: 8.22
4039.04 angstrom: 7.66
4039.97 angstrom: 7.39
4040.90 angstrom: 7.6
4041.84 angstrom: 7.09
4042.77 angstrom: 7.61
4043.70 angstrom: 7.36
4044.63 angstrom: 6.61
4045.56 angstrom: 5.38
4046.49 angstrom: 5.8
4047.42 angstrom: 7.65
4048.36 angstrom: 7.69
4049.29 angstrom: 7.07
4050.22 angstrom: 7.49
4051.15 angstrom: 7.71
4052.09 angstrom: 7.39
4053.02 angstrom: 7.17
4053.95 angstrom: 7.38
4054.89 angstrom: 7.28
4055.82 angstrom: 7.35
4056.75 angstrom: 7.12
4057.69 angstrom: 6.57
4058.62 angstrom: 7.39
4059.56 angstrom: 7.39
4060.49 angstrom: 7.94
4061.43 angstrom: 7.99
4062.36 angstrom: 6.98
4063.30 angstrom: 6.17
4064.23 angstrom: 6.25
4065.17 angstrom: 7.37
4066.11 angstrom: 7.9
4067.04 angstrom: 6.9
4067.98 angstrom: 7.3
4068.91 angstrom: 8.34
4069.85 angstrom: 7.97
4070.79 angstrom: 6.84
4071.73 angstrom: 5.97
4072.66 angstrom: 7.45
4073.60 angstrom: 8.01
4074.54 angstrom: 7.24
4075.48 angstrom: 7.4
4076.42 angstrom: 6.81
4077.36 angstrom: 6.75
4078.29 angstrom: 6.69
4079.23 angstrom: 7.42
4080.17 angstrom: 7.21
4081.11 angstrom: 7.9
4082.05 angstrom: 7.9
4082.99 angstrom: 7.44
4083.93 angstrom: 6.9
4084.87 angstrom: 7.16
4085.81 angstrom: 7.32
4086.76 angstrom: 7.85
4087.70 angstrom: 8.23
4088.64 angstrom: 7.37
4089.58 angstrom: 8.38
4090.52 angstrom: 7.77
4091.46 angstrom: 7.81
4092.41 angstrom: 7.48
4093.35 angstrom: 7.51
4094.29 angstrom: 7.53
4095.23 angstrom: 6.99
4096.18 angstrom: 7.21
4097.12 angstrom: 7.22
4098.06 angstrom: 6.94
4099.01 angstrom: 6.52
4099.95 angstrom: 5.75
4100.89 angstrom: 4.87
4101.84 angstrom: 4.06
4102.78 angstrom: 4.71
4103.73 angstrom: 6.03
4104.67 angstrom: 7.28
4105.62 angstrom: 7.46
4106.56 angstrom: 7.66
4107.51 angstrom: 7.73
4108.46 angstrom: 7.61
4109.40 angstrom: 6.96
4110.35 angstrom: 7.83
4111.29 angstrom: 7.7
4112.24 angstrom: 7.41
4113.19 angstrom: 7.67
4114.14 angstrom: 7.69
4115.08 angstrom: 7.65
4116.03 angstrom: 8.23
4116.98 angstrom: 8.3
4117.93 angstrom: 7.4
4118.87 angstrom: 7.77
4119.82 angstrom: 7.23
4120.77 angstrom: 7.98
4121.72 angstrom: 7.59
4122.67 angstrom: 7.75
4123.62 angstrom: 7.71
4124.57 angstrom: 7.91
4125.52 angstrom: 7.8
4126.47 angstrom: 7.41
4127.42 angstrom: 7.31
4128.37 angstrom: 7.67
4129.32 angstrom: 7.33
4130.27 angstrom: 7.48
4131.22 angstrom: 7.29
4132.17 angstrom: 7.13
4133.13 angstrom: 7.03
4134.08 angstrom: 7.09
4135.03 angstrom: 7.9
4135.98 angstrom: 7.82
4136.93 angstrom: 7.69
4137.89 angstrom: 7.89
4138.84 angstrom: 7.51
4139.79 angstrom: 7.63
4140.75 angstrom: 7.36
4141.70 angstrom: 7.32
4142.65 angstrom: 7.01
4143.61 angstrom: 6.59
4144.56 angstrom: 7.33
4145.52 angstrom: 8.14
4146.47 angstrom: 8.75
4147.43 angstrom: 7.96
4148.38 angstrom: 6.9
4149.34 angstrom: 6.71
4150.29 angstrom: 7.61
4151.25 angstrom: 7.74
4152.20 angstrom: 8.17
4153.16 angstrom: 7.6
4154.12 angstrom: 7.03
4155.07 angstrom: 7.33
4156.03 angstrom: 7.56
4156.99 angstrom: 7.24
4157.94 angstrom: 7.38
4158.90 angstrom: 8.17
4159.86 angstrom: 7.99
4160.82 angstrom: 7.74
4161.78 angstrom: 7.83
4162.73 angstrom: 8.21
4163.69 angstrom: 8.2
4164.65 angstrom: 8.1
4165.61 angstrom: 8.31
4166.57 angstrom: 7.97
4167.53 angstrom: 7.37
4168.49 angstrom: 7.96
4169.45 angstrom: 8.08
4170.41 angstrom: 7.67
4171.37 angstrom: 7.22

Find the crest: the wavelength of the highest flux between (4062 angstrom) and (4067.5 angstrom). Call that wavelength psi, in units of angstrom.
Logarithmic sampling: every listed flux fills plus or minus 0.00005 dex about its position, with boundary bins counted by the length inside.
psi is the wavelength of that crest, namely 4066.11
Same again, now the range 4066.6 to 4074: 4068.91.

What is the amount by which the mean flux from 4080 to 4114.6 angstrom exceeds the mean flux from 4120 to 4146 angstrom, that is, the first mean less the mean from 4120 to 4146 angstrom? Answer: -0.34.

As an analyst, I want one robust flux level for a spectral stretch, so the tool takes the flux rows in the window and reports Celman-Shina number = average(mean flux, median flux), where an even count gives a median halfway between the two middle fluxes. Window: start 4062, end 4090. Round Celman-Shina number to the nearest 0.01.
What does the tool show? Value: 7.33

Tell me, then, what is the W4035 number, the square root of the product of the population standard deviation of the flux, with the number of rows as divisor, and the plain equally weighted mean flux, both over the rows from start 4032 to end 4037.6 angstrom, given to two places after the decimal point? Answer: 1.63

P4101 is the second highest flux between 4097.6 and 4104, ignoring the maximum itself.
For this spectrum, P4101 6.52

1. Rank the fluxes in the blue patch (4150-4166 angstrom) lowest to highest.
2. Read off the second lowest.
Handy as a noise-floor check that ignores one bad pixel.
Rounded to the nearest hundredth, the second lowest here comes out 7.24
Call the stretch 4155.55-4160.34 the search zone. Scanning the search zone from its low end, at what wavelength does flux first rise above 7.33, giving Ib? 4156.03 angstrom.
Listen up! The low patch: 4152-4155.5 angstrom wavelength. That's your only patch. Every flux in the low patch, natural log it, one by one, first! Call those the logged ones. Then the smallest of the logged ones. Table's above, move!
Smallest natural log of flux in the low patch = 1.95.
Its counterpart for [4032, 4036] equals 1.88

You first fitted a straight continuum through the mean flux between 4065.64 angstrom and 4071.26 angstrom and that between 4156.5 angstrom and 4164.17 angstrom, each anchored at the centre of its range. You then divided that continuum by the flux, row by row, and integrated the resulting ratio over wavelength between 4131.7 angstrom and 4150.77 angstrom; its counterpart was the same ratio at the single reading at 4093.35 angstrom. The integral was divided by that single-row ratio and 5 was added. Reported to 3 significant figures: 24.7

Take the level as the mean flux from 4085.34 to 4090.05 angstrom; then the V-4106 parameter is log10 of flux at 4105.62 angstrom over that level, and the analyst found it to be -0.021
